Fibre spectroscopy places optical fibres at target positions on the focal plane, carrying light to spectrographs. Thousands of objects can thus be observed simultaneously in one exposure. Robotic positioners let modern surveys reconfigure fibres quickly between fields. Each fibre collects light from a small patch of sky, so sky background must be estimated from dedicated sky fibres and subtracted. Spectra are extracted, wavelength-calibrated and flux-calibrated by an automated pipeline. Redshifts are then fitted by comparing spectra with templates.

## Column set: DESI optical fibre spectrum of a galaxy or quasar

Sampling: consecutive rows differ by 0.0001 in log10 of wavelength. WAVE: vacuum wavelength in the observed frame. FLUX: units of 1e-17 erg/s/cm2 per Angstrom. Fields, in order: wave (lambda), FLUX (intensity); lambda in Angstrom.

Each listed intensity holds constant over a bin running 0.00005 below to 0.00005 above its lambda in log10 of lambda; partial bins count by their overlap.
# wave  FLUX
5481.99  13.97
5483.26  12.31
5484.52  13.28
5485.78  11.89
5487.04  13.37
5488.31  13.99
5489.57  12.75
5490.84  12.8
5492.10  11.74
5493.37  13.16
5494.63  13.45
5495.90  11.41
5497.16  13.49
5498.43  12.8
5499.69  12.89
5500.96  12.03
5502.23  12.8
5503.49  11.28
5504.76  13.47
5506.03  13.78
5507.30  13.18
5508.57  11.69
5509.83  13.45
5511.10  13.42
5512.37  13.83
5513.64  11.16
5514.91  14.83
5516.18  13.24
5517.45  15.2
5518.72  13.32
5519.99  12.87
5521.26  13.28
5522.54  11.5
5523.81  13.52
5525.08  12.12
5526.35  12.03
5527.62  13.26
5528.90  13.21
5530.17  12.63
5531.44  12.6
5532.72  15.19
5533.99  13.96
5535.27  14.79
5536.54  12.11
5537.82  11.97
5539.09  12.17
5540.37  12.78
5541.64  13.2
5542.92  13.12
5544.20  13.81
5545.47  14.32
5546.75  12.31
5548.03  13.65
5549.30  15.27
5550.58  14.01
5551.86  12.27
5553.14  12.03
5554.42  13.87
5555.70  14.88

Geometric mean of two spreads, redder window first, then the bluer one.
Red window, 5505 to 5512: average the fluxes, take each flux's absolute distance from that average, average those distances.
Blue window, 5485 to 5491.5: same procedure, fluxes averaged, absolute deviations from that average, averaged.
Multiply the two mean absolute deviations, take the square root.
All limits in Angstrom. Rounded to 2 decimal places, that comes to 0.57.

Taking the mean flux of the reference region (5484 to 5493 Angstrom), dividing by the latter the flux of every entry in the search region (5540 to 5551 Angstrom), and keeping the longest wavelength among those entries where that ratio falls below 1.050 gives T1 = 5546.75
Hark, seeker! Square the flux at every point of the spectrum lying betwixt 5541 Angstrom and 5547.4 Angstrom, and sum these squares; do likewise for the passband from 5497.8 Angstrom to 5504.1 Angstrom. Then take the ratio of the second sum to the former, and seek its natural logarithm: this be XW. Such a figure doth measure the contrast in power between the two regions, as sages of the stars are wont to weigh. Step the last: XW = -0.15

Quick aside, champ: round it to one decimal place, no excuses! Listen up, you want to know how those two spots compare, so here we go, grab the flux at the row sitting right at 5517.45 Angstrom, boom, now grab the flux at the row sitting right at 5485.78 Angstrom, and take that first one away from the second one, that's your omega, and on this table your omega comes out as -3.3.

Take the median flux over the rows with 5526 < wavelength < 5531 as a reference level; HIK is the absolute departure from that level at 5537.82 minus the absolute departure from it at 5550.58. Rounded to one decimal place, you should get -0.1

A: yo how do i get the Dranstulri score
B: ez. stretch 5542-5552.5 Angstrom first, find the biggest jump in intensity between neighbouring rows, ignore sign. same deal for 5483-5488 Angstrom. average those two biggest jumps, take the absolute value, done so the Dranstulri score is 1.7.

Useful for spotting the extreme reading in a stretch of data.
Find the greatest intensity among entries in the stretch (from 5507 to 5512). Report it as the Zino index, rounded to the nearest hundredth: 13.45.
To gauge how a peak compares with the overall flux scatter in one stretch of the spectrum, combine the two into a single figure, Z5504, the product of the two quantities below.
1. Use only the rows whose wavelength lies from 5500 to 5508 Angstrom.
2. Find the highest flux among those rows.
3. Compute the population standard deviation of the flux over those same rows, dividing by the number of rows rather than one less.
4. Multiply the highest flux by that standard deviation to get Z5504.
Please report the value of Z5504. 12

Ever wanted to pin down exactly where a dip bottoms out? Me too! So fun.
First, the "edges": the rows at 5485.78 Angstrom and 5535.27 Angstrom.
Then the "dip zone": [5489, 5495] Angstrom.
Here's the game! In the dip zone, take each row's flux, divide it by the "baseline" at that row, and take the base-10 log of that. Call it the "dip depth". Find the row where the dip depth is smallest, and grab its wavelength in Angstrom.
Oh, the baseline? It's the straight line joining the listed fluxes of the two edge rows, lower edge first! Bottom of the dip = 5492.10 Angstrom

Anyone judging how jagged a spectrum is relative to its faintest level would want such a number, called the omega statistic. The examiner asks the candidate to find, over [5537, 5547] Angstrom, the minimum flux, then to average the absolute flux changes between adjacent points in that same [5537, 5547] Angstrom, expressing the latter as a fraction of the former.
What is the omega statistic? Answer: 0.054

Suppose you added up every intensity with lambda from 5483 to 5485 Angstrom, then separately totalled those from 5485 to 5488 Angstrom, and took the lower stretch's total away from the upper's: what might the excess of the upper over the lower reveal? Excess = -0.33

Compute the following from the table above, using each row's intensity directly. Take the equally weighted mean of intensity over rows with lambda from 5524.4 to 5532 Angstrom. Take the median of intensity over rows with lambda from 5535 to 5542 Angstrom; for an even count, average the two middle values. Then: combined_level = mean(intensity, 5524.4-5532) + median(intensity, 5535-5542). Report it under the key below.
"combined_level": 25.1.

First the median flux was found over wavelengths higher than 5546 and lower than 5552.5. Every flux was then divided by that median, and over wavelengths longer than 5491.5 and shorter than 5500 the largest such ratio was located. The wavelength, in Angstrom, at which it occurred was 5497.16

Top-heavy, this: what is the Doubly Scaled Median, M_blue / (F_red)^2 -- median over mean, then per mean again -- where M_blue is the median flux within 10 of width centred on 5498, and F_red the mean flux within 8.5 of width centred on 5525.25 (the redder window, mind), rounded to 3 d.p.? 0.080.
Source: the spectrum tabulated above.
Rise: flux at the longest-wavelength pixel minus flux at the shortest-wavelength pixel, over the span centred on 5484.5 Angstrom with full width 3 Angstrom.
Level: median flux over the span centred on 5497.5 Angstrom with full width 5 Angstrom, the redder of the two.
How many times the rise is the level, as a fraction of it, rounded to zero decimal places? -31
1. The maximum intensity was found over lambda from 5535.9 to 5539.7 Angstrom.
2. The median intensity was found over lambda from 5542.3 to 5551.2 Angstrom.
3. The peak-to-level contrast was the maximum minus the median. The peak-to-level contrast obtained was -1.6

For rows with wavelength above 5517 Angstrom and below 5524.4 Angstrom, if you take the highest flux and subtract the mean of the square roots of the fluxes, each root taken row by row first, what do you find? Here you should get 11.6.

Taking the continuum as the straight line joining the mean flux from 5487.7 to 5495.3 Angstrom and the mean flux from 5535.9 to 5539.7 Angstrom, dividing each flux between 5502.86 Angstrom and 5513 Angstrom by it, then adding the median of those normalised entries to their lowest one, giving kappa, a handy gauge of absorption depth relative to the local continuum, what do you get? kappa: 1.95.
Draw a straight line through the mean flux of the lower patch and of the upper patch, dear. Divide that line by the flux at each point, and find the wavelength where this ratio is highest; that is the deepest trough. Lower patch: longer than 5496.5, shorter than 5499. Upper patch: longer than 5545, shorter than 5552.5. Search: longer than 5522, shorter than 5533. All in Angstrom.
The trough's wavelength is 5522.54 Angstrom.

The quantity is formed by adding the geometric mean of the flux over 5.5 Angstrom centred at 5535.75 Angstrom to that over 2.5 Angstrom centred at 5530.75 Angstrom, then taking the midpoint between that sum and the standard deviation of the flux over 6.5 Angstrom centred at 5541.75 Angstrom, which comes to 13.2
